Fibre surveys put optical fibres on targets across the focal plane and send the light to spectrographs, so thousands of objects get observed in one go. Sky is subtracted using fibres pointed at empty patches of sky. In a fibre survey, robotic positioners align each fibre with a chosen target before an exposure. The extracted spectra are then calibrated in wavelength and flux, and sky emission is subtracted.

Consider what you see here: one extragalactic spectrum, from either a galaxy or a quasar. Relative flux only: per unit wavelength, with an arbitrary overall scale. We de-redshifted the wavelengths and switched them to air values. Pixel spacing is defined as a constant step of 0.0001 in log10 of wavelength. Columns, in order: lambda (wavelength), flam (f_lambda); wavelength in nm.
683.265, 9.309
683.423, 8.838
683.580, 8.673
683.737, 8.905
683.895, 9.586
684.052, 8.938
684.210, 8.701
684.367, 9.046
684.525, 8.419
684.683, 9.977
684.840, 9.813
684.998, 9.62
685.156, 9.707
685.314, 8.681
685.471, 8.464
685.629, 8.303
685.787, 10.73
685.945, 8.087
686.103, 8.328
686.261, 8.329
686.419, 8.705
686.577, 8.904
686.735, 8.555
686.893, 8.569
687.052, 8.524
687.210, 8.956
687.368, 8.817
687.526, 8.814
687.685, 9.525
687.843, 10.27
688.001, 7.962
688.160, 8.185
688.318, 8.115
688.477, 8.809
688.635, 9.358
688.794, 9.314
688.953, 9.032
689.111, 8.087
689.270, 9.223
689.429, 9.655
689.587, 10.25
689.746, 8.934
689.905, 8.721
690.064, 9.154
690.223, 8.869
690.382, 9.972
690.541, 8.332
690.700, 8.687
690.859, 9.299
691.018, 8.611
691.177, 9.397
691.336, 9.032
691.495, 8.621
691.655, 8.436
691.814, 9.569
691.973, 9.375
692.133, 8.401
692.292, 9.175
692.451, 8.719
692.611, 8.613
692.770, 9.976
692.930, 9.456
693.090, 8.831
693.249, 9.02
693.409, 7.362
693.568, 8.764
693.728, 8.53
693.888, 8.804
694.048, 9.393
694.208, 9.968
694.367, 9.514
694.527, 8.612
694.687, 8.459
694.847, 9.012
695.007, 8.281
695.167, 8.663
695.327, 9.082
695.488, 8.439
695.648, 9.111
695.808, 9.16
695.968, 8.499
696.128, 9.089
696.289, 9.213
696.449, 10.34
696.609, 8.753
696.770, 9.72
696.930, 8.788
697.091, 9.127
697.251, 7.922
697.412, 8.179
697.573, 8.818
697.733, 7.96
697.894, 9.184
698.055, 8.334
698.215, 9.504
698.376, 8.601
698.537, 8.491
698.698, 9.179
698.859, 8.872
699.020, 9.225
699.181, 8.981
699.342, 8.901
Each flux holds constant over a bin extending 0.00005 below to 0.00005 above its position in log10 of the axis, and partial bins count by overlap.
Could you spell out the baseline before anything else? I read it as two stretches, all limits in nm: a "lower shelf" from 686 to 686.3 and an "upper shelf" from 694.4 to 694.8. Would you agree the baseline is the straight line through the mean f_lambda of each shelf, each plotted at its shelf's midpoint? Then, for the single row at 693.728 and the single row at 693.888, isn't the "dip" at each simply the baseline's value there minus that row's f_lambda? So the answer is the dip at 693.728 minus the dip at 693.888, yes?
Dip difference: 0.27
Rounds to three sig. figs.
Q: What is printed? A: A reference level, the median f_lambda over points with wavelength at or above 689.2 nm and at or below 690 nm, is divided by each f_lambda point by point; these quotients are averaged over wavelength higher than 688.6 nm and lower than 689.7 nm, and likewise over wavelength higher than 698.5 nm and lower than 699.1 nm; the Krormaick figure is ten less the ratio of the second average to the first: 8.97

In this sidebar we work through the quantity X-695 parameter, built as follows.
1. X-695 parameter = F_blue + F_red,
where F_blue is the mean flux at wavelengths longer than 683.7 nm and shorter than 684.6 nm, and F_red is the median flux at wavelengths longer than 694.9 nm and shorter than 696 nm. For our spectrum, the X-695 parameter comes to 17.6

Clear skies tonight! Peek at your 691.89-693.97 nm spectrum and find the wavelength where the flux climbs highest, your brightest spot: 692.770 nm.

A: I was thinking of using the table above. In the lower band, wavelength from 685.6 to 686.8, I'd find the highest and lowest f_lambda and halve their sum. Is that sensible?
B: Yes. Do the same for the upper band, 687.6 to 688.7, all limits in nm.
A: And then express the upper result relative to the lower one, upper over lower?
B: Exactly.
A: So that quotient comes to 0.969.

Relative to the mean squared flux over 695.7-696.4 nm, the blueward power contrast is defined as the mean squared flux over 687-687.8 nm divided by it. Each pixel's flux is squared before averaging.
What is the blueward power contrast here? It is 0.99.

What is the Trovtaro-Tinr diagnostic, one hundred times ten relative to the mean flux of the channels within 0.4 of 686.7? 116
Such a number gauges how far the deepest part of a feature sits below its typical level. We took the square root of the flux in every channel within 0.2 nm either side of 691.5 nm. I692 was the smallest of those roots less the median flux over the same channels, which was -5.72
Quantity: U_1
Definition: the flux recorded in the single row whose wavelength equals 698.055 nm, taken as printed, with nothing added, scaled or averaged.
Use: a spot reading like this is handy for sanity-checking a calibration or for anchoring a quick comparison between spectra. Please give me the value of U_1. 8.334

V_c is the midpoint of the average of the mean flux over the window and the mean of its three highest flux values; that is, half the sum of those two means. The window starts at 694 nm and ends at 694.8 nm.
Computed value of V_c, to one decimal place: 9.4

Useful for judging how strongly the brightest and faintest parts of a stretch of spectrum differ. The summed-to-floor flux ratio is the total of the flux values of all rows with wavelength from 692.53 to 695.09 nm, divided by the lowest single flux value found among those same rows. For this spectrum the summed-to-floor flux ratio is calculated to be 19.4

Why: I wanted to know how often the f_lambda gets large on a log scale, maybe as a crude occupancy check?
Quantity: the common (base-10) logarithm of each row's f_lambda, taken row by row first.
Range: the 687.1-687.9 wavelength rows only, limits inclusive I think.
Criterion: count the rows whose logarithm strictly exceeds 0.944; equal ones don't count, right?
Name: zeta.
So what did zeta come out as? 5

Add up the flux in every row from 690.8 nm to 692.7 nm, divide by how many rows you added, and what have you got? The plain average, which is 8.94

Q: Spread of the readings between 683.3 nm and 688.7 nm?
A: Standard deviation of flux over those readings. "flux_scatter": 0.65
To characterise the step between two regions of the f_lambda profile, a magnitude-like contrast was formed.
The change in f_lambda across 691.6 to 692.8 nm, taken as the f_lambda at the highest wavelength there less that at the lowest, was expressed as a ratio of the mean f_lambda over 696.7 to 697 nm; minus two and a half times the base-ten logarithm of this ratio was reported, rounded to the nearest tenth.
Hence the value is 1.9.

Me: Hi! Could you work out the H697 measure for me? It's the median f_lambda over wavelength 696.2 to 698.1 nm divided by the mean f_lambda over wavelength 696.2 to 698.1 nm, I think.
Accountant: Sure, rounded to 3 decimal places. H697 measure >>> 0.993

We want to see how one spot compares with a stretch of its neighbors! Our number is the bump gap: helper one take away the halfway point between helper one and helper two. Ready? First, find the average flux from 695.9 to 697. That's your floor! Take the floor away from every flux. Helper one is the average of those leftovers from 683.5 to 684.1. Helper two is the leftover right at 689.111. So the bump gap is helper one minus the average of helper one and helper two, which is 0.5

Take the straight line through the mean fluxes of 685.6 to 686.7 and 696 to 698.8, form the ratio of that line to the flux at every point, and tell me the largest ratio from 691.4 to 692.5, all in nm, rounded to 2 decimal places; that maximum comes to 1.05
